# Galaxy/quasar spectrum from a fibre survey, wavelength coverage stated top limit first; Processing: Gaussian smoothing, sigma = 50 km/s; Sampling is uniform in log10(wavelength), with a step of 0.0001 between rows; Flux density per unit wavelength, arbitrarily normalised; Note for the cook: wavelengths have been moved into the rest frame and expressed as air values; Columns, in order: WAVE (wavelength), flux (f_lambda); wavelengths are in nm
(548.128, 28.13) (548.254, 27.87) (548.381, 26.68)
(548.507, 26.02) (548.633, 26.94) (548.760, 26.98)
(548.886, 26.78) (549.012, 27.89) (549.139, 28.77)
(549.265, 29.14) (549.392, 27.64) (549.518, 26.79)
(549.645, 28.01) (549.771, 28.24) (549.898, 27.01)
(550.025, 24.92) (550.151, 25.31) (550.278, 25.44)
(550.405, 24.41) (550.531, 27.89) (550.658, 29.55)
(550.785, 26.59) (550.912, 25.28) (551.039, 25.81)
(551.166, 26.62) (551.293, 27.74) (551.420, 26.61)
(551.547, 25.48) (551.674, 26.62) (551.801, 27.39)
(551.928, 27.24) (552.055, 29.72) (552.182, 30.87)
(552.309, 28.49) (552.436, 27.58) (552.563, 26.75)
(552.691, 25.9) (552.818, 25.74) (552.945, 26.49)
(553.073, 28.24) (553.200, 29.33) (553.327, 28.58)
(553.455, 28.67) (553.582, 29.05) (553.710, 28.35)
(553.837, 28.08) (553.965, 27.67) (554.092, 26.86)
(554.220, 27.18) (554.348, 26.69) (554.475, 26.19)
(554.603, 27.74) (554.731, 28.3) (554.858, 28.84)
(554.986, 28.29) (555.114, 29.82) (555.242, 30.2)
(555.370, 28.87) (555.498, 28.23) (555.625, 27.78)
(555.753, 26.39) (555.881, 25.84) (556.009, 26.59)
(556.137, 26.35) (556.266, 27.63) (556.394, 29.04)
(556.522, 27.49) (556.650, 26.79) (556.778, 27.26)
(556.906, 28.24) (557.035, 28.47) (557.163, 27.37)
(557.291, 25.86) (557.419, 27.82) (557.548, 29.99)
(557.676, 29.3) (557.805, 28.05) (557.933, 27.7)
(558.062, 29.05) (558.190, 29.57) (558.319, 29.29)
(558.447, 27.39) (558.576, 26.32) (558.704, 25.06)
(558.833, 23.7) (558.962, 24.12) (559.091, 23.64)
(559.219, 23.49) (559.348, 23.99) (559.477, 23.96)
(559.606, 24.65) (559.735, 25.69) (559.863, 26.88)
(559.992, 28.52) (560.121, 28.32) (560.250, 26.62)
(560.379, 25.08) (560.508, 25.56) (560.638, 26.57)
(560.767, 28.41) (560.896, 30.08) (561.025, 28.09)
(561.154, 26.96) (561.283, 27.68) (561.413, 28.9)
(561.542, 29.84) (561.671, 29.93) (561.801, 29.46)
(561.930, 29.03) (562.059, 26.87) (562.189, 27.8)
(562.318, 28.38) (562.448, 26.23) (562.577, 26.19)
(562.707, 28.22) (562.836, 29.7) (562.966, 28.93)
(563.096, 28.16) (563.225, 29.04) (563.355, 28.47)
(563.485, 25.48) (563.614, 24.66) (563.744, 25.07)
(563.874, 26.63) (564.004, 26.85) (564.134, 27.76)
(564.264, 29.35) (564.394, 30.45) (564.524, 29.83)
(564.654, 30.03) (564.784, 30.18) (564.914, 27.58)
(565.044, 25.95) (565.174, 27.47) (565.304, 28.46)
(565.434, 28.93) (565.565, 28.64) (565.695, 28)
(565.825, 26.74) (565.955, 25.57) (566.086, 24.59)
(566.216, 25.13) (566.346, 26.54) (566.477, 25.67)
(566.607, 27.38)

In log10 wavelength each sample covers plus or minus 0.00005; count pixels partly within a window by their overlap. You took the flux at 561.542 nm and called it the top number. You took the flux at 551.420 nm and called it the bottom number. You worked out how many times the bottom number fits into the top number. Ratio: 1.12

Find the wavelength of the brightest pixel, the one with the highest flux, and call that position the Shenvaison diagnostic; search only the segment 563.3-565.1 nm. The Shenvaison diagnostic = 564.394 nm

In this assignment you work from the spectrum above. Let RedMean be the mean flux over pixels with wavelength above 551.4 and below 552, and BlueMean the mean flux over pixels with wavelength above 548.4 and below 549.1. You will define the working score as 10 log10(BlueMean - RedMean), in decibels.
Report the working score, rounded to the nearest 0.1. -6.0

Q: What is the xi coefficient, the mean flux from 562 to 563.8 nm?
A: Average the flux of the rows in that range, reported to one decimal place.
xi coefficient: 27.4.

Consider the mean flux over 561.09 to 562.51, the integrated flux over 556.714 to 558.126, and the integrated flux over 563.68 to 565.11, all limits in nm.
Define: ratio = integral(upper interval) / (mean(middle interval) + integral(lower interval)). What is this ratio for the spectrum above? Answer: 0.592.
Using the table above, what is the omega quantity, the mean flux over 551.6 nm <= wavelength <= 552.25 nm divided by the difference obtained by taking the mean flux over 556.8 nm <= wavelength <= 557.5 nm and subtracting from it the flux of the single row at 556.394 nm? -19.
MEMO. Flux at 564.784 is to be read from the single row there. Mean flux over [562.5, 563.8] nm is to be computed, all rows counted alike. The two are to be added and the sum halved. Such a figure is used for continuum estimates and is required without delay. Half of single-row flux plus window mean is 28.8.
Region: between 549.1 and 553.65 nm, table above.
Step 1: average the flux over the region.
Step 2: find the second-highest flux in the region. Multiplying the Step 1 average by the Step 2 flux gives 812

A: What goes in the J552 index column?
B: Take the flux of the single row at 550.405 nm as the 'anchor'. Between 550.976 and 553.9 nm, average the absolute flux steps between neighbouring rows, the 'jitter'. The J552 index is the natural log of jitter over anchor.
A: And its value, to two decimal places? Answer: -3.25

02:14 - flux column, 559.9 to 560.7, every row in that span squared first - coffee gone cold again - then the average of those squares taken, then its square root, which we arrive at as 26.8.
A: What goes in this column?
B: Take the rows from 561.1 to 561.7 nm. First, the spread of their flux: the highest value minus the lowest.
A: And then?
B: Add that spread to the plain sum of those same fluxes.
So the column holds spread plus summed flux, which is 146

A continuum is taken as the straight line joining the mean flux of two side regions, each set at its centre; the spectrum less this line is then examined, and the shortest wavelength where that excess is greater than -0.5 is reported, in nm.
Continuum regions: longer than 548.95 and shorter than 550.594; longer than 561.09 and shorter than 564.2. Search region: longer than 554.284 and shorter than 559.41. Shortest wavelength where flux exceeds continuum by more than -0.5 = 554.603 nm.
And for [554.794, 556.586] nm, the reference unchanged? 554.858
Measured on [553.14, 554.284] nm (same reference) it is 553.200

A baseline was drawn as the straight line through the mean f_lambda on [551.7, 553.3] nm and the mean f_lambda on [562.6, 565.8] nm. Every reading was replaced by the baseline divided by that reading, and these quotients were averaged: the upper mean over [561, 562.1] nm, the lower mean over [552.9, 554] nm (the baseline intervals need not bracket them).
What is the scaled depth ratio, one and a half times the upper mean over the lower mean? 1.50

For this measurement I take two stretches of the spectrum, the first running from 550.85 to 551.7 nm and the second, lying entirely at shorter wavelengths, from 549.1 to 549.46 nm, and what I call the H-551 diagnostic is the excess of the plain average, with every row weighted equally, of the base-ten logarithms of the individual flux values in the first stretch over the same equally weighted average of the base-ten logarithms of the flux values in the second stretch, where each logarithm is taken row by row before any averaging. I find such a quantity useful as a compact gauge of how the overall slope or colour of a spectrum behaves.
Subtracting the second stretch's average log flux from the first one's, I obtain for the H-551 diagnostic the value -0.04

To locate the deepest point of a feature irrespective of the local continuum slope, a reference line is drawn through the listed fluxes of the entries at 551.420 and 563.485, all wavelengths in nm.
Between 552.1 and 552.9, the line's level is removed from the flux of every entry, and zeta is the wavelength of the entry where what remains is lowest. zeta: 552.818 nm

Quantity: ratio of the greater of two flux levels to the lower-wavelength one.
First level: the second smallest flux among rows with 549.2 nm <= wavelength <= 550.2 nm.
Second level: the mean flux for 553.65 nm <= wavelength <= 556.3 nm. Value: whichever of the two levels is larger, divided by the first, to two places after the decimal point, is 1.09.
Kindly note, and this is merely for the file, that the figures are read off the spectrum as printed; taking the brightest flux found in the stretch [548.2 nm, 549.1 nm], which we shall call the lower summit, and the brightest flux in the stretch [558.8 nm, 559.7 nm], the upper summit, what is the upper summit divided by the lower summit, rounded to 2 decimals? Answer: 0.88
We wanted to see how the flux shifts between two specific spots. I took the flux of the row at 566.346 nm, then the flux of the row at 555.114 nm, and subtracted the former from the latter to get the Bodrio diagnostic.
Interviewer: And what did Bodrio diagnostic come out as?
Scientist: 3.3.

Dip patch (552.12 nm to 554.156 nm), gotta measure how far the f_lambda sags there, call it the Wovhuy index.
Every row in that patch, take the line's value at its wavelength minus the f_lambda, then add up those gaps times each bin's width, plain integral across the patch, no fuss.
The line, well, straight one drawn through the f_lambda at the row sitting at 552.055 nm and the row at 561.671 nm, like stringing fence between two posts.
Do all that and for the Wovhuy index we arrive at 3.73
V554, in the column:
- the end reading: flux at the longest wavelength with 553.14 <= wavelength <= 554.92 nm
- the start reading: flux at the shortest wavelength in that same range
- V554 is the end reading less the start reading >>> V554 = -0.5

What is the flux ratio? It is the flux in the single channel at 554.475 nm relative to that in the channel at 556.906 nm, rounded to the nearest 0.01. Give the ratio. 0.93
